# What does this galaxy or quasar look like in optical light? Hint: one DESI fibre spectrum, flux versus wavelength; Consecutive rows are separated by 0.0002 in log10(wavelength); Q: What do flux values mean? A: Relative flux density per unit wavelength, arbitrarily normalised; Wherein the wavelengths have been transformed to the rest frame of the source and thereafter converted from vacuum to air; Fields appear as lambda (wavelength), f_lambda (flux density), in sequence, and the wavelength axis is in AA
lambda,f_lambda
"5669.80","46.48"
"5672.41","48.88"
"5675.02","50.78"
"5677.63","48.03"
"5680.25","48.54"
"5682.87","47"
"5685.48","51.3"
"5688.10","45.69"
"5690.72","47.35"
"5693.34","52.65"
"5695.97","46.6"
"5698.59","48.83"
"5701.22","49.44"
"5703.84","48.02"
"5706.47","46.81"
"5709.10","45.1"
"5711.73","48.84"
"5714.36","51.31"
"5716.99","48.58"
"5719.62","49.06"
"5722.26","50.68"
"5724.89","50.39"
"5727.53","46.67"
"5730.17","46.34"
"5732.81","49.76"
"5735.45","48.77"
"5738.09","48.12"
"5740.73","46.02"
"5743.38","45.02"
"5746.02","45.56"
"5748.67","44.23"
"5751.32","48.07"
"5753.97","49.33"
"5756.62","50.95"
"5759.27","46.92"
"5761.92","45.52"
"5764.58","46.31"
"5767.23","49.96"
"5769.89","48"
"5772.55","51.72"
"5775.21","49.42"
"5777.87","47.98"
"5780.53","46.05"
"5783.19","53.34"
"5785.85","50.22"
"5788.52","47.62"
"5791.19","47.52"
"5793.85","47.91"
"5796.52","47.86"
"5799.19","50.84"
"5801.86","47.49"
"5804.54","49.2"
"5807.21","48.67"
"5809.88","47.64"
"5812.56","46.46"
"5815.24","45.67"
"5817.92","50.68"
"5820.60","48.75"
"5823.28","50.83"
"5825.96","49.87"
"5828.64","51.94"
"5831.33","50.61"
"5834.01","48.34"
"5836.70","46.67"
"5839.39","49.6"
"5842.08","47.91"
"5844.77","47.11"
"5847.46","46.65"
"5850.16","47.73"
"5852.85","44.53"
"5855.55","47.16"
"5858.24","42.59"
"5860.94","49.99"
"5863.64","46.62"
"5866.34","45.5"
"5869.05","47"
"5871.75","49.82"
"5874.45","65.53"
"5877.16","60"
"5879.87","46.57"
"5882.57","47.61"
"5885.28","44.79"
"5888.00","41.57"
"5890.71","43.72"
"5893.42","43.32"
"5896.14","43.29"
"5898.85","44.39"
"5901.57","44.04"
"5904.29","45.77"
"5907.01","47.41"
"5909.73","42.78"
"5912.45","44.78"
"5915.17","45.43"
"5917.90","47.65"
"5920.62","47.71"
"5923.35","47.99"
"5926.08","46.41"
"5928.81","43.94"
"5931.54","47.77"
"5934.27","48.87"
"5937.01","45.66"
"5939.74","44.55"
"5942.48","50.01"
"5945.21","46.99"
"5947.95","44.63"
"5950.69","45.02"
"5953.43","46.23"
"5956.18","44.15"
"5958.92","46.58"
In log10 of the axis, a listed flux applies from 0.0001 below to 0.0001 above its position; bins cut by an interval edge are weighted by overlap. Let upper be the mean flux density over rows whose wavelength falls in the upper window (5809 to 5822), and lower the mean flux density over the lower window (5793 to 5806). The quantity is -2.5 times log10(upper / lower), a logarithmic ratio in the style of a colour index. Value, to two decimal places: 0.02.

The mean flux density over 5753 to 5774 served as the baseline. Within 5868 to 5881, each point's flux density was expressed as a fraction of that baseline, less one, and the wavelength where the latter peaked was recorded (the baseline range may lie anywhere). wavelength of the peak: 5874.45 AA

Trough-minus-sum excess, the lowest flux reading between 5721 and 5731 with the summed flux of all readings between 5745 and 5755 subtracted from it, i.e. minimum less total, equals -141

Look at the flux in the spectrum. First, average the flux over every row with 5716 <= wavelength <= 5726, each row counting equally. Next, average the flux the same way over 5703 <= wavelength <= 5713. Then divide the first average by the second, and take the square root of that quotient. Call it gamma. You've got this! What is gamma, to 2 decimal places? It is 1.03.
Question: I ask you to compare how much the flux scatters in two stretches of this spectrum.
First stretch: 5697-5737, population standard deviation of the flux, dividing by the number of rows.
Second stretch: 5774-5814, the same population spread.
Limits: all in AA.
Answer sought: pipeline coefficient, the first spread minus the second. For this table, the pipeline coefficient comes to -0.1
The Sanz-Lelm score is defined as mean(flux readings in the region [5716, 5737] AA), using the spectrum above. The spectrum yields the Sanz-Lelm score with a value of 48.8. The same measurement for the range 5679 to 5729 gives 48.6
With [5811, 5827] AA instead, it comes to 48.7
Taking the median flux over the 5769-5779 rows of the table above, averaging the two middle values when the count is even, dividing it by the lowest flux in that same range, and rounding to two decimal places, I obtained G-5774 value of 1.02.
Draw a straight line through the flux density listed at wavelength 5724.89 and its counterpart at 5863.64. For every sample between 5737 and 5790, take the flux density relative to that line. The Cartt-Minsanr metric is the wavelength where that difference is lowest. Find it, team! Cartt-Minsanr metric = 5748.67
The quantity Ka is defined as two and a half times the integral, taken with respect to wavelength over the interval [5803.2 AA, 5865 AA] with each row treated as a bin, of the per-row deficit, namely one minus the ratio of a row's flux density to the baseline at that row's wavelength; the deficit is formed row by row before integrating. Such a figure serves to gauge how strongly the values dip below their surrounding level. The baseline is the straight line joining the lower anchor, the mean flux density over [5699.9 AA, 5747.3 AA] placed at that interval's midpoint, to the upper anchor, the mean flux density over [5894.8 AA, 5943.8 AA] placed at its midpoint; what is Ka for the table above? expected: -3.8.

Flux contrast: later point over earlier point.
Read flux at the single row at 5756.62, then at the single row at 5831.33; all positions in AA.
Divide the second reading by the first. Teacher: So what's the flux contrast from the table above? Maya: 0.99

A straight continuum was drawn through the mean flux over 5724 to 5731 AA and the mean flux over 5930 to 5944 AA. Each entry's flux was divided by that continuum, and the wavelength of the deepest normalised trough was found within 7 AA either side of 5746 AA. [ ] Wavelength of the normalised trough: 5748.67 AA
